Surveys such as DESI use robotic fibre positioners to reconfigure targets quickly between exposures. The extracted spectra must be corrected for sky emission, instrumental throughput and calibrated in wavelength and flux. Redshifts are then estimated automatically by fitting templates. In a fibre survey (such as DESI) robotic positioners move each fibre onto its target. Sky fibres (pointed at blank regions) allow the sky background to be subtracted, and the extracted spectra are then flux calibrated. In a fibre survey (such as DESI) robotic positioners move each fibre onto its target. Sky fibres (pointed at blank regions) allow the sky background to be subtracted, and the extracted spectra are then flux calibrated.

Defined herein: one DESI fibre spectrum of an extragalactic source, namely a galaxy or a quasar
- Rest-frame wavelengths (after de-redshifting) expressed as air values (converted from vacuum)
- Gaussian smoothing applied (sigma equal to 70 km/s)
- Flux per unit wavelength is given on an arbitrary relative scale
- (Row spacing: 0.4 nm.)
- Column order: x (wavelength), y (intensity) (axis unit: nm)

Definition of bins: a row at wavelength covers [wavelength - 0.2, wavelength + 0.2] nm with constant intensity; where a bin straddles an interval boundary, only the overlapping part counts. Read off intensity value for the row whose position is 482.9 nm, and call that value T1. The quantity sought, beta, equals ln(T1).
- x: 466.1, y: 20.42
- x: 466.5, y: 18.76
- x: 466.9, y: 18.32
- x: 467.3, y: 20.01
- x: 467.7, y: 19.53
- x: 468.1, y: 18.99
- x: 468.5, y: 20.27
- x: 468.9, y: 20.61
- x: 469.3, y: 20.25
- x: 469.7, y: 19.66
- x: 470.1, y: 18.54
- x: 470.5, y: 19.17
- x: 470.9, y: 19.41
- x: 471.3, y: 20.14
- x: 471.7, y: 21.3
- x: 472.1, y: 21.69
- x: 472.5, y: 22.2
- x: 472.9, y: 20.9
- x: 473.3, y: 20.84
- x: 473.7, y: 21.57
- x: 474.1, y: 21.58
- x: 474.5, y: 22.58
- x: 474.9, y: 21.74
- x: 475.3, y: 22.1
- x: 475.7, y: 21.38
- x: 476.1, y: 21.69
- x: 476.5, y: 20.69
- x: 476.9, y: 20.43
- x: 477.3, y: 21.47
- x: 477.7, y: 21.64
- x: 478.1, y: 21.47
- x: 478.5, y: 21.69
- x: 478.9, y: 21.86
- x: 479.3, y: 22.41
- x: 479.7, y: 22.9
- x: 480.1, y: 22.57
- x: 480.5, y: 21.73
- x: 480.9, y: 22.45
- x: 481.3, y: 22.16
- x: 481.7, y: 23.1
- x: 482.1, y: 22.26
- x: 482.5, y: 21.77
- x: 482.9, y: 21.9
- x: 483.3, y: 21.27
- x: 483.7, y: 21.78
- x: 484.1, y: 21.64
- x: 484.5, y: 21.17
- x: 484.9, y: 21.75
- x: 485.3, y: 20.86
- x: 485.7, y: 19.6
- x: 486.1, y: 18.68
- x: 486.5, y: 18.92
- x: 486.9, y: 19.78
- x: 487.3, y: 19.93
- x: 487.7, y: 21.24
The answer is 3.09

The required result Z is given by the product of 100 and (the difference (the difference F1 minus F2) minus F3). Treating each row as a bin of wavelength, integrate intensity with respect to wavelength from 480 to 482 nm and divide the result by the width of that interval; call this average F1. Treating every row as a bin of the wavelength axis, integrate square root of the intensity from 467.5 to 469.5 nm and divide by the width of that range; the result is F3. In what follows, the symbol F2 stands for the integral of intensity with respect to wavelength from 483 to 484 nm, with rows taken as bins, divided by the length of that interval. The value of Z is -365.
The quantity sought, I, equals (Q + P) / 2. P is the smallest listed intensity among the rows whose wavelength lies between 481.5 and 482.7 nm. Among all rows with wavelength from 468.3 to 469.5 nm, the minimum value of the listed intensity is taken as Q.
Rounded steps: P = 21.77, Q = 20.25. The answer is 21.0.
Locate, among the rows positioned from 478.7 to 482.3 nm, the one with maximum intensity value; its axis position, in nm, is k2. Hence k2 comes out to 481.7 nm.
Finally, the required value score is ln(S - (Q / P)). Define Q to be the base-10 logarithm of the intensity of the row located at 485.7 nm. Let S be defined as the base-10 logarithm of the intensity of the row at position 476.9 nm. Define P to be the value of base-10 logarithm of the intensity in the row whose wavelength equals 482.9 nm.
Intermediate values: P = 1.34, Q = 1.29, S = 1.31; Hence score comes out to -1.06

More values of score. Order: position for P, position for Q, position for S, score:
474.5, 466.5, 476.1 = -0.93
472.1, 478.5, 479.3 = -1.05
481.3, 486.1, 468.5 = -1.02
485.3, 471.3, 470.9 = -1.21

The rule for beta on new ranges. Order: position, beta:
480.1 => 3.12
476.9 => 3.02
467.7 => 2.97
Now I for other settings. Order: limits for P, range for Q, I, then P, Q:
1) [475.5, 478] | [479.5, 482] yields 21.1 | 20.43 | 21.73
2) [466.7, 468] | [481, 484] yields 19.8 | 18.32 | 21.27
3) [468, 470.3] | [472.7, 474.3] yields 19.7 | 18.54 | 20.84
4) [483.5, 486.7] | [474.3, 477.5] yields 19.6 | 18.68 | 20.43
